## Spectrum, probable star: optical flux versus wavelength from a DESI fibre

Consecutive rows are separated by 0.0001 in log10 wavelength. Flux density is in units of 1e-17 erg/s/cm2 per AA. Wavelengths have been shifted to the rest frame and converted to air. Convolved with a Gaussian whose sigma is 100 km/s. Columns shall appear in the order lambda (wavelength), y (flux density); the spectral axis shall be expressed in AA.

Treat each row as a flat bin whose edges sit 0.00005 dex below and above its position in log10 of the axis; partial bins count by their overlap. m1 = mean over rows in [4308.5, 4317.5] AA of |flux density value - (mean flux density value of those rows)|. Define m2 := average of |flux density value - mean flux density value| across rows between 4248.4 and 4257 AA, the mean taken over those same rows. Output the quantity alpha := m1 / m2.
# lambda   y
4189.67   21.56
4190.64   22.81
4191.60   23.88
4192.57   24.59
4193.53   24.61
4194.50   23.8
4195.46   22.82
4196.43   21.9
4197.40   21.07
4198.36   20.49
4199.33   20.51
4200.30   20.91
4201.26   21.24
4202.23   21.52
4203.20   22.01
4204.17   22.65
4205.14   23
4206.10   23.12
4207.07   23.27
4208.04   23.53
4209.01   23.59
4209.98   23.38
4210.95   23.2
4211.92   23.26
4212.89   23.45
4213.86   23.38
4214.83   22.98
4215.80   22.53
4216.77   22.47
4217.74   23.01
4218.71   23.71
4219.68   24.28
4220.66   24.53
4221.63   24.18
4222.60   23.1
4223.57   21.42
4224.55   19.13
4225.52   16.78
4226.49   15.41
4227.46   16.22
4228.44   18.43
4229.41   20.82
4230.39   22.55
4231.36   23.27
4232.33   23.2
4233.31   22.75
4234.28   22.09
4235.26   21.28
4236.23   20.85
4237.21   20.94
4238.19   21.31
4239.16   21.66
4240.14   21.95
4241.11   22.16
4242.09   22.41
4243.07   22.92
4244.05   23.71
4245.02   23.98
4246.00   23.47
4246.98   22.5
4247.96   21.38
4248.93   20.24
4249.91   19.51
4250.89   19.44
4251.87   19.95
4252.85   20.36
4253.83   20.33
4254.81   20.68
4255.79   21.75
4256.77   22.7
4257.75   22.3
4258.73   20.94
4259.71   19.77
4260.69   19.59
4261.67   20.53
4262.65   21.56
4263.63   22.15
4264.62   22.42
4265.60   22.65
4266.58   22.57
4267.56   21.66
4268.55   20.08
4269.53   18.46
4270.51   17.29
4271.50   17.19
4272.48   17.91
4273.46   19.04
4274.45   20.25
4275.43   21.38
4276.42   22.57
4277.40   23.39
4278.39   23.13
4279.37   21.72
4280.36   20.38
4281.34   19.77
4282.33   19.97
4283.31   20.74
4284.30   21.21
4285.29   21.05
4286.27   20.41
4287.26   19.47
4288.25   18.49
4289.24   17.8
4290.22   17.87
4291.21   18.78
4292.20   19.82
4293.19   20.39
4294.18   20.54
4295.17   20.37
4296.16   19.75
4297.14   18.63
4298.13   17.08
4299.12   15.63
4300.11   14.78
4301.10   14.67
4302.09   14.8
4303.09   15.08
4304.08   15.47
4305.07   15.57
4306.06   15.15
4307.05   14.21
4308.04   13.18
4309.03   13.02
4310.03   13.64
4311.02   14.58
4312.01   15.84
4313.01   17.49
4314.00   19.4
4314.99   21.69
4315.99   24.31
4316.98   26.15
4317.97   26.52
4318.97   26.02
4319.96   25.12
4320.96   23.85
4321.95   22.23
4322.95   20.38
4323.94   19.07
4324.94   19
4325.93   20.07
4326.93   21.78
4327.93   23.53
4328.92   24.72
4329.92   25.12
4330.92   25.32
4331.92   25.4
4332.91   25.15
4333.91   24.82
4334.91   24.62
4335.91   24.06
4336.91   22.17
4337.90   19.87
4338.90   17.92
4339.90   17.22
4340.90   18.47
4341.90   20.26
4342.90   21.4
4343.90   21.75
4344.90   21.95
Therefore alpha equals 5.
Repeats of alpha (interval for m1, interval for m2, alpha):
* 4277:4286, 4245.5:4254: 1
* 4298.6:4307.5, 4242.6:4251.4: 0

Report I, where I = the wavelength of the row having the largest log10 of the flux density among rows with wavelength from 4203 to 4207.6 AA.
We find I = 4207.07 AA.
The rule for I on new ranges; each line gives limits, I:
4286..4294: 4286.27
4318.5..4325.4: 4318.97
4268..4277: 4276.42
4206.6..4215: 4209.01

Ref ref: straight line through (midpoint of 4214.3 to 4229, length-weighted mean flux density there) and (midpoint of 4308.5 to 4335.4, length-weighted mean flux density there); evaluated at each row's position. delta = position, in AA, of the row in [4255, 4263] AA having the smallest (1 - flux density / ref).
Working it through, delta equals 4256.77 AA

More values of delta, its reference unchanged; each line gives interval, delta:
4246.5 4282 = 4277.40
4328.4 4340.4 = 4331.92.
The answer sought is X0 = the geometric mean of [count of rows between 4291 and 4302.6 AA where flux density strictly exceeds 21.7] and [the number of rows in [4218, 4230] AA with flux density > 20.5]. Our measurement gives 0.0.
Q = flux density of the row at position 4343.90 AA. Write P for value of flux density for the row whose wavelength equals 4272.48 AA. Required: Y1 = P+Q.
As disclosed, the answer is 39.7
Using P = 17.91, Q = 21.75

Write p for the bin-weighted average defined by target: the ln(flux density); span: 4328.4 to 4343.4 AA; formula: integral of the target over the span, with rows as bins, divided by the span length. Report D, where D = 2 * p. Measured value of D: 6.21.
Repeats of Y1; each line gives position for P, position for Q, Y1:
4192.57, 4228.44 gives 43.0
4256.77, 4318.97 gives 48.7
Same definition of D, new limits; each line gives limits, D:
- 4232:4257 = 6.15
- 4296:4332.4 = 5.88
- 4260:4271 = 6.06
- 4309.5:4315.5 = 5.64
